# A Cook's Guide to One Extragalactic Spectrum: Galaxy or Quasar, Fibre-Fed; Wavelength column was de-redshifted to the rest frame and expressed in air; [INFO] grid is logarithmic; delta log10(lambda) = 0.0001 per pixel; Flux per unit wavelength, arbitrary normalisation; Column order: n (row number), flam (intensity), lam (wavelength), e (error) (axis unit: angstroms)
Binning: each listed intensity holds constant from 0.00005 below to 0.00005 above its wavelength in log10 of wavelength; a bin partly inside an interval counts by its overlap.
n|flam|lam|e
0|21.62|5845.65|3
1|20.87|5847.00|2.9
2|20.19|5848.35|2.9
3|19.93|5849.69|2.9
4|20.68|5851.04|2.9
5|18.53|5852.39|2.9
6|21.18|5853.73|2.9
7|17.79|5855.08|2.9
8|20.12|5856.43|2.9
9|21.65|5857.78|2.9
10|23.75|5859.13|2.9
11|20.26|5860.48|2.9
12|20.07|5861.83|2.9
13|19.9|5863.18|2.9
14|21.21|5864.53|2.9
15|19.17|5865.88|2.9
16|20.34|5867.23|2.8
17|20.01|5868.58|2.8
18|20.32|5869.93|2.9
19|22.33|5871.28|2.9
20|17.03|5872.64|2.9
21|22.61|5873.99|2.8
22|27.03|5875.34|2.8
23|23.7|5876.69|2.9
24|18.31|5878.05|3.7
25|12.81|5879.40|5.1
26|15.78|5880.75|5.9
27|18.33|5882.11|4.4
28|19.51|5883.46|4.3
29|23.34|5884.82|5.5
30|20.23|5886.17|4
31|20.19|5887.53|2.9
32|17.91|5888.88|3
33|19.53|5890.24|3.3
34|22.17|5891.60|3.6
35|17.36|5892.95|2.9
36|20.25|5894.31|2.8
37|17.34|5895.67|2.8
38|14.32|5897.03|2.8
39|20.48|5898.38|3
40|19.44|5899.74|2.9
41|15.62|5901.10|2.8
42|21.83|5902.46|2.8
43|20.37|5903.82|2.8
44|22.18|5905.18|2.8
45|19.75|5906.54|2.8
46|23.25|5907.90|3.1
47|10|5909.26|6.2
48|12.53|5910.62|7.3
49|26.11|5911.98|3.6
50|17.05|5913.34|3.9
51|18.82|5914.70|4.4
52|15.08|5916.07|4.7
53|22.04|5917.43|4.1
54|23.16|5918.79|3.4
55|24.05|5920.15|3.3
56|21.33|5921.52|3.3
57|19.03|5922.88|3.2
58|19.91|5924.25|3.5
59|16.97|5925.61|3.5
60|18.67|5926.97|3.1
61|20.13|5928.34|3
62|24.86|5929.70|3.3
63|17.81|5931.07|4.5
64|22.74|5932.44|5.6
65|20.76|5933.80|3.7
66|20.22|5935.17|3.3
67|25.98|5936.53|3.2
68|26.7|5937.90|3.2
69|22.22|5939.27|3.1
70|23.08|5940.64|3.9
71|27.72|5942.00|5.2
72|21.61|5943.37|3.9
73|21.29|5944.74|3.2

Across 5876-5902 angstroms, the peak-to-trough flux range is 10.9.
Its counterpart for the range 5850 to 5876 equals 10.0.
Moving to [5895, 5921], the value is 16.1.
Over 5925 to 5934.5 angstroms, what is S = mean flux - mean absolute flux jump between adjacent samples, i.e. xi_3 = 17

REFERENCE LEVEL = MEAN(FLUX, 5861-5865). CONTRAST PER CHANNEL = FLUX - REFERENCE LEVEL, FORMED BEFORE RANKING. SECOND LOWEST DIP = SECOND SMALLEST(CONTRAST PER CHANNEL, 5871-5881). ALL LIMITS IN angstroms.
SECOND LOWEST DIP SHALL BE -4.6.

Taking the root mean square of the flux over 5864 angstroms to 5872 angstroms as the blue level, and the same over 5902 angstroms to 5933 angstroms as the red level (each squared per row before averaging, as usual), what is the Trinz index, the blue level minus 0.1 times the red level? 18.6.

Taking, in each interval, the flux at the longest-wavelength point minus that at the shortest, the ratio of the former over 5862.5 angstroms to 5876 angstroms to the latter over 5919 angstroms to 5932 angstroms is -1.1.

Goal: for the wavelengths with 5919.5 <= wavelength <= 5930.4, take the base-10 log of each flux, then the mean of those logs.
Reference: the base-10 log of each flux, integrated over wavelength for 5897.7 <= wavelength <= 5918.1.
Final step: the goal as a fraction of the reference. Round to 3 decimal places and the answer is 0.051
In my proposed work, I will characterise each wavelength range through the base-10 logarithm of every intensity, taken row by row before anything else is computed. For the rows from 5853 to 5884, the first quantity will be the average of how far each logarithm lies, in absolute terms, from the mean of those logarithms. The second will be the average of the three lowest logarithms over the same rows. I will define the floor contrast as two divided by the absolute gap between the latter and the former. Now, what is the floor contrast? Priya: 1.76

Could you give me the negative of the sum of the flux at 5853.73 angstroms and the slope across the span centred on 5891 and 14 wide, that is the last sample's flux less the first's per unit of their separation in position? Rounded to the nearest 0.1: -20.4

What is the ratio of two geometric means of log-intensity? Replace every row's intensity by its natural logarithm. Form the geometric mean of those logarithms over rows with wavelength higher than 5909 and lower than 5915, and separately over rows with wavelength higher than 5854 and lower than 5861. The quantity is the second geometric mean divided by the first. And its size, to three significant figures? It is 1.10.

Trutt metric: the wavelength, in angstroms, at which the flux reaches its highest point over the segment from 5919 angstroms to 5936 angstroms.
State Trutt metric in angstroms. 5929.70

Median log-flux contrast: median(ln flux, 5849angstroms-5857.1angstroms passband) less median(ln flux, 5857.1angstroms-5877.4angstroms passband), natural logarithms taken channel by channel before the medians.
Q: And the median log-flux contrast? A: -0.02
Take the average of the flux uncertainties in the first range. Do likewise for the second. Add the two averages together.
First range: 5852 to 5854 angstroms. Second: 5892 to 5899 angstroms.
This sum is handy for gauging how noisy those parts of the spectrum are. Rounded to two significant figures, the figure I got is 5.8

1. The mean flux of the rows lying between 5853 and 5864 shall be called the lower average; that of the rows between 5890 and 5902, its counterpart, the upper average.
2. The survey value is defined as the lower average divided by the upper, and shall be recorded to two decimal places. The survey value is 1.11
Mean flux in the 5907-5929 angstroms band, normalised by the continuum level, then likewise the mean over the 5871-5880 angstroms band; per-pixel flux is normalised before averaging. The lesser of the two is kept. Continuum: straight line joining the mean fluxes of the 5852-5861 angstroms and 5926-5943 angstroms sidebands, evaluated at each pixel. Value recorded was 0.87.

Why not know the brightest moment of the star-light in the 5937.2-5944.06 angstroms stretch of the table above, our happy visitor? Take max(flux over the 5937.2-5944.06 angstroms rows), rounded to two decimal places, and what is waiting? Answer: 27.72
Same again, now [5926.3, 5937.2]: 25.98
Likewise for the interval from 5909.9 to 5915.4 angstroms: 26.11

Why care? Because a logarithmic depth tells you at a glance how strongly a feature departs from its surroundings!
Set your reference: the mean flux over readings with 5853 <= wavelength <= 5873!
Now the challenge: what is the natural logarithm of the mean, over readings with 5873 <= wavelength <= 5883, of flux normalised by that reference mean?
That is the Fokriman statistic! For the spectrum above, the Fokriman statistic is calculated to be -0.03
